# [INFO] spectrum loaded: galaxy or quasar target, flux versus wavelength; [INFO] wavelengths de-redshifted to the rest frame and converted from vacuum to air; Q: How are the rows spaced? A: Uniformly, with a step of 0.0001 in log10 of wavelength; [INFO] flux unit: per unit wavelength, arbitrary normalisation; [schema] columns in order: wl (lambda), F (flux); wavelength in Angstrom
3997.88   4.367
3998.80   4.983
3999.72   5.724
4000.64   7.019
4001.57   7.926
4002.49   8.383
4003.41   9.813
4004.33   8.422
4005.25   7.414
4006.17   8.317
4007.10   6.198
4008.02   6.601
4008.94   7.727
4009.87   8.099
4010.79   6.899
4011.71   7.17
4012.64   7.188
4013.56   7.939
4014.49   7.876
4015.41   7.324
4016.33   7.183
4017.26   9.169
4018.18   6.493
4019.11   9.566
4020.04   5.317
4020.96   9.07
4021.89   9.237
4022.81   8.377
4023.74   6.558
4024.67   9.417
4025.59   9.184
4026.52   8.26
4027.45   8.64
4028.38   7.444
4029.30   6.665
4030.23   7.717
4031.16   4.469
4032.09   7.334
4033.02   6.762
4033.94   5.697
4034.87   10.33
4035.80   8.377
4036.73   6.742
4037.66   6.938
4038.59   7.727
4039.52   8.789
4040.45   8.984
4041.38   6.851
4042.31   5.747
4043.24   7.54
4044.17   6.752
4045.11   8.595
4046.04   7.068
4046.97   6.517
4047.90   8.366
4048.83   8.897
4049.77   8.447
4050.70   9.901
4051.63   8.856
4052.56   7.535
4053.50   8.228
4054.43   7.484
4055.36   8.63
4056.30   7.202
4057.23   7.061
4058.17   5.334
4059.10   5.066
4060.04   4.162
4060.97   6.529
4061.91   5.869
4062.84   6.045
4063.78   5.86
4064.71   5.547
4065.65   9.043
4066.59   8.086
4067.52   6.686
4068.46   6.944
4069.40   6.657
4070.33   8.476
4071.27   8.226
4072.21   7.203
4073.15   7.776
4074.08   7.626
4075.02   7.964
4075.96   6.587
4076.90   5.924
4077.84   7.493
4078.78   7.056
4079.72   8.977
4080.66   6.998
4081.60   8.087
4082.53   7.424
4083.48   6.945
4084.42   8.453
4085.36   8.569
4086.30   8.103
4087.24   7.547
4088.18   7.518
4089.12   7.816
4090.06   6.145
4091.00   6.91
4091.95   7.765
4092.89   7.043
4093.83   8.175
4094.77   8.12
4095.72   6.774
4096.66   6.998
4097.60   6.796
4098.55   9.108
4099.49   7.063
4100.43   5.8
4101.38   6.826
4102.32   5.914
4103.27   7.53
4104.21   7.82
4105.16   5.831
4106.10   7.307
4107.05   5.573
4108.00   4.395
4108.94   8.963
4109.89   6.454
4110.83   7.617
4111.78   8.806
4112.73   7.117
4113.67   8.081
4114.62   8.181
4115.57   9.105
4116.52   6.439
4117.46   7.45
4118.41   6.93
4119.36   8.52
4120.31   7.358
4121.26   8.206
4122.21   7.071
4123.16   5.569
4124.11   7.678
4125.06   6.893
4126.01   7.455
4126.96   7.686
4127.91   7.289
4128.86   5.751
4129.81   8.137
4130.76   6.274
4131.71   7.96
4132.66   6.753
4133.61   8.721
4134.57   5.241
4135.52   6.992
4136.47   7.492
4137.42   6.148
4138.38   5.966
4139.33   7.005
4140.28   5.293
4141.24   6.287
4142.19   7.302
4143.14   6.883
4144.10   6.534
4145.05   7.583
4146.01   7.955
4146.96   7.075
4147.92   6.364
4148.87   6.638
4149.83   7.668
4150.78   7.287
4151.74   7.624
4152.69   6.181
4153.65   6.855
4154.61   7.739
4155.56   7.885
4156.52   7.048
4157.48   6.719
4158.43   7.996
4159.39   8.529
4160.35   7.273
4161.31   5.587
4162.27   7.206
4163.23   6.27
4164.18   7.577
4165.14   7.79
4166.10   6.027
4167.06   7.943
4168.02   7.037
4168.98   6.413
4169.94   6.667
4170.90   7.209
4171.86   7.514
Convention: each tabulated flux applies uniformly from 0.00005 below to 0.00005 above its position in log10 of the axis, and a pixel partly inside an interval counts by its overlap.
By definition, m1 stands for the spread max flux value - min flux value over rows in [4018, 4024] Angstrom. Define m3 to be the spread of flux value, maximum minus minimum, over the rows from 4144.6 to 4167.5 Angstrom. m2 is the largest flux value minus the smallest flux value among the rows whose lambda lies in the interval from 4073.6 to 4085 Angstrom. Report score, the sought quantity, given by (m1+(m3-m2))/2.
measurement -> 2.1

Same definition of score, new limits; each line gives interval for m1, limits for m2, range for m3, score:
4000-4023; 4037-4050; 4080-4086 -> 1.4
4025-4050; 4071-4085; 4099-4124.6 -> 3.8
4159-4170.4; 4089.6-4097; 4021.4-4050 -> 3.4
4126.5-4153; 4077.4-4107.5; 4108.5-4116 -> 1.3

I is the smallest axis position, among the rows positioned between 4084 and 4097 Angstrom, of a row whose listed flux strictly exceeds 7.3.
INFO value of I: 4084.42 Angstrom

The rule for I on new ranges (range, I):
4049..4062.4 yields 4049.77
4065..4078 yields 4065.65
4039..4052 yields 4039.52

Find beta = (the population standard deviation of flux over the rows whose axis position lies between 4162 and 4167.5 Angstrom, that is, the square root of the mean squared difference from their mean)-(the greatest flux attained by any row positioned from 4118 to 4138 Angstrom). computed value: -7.98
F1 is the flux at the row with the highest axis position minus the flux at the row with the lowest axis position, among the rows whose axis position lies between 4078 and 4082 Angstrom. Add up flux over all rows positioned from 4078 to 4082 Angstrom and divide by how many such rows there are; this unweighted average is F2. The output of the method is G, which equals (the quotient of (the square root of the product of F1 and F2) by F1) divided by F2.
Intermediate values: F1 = 1.0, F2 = 7.78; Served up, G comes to 0.35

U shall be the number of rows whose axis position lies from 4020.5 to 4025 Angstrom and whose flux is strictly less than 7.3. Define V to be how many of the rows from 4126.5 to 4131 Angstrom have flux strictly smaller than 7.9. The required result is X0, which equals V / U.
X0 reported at 4.0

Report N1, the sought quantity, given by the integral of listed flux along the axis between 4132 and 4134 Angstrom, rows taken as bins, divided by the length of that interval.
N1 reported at 7.7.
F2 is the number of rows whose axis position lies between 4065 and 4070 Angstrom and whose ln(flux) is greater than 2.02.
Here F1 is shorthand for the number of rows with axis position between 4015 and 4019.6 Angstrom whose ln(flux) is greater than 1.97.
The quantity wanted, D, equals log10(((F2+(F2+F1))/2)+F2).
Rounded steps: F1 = 4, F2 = 2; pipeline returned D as 0.78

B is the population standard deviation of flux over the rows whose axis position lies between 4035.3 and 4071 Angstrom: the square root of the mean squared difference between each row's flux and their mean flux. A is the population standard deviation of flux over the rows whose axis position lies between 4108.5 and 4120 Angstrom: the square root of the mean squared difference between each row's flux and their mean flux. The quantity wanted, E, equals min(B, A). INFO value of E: 0.91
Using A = 0.91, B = 1.3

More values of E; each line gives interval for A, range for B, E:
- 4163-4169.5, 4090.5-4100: 0.72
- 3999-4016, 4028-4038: 0.91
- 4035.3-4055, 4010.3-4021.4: 1.01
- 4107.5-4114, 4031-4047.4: 1.34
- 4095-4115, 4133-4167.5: 0.84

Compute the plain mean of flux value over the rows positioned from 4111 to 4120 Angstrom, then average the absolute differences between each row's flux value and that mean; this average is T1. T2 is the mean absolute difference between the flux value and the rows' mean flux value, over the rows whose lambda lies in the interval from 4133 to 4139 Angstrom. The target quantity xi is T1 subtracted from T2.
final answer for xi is 0.2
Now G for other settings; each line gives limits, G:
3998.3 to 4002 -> 0.23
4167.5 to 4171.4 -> 0.92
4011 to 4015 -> 0.43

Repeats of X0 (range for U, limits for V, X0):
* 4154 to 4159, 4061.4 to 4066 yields 2.0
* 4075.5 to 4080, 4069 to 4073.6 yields 1.0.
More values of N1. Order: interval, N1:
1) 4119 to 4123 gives 7.6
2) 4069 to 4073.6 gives 7.7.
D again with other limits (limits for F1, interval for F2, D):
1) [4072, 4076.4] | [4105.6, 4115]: 1.08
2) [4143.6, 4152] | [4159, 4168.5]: 1.02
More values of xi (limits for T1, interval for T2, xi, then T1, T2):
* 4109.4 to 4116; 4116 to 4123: -0.2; 0.73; 0.5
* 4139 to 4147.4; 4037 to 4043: 0.4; 0.56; 1.0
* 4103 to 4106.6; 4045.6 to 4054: 0.1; 0.65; 0.8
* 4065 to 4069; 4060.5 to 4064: -0.6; 0.87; 0.2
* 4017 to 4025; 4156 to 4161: -0.7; 1.34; 0.6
